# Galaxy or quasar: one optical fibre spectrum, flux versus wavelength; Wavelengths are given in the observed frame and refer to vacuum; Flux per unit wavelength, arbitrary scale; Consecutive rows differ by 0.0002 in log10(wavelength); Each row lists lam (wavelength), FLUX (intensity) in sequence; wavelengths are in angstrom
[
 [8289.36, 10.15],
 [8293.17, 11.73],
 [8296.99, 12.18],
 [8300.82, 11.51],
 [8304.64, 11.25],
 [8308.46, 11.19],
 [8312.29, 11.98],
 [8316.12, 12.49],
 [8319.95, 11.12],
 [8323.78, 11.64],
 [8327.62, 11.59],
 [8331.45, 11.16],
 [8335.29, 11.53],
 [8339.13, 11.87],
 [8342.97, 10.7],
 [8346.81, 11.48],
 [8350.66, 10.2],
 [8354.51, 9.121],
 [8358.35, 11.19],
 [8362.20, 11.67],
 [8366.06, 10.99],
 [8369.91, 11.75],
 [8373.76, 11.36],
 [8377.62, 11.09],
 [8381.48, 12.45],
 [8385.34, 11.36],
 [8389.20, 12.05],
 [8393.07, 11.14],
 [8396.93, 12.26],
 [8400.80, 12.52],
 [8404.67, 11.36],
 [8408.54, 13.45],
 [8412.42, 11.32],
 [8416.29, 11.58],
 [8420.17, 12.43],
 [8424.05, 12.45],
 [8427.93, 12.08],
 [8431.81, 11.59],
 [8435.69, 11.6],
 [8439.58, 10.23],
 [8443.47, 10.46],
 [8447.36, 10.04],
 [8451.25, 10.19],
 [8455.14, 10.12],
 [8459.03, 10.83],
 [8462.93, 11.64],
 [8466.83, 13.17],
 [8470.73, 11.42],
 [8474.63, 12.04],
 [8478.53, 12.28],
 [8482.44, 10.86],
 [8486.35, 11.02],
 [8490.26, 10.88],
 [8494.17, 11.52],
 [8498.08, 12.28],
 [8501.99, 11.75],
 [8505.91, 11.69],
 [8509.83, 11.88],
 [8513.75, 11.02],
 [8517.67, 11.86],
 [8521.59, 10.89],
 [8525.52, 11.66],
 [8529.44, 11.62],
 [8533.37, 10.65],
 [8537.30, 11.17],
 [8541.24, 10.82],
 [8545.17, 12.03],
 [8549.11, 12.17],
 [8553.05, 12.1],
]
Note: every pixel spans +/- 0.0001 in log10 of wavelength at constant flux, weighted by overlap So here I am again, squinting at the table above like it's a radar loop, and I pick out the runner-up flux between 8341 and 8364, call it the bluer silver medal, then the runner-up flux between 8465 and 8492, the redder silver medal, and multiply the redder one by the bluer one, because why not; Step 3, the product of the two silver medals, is 141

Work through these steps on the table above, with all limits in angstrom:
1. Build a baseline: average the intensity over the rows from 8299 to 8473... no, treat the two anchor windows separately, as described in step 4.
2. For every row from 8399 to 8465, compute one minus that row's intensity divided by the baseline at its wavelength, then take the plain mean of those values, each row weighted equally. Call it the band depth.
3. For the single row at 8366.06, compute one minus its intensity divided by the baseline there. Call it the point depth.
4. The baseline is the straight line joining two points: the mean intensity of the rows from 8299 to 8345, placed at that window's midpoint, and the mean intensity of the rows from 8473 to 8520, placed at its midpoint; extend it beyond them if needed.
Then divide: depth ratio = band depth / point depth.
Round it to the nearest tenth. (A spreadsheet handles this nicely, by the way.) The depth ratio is 0.3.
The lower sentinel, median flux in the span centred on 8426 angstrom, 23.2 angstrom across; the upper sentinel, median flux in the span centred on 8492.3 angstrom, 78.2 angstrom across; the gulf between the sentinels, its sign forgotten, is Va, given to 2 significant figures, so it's 0.21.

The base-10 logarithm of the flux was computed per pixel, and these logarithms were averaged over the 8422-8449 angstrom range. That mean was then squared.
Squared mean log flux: 1.10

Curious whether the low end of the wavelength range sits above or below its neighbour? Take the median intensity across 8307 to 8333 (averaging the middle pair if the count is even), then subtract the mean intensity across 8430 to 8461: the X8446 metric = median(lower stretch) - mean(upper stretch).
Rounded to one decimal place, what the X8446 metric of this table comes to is 1.0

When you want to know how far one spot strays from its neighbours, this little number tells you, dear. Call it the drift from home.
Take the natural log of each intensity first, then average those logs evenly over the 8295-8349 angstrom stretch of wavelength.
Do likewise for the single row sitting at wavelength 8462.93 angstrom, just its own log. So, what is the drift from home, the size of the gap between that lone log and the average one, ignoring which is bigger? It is 0.009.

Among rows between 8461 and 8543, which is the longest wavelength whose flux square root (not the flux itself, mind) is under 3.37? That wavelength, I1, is 8541.24 angstrom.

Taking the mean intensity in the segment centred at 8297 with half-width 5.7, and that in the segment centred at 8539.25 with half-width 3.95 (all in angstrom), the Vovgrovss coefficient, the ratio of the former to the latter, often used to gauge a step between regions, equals 1.07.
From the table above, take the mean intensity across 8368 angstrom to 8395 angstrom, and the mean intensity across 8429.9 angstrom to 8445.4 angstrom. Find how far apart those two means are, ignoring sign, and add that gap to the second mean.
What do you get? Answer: 11.6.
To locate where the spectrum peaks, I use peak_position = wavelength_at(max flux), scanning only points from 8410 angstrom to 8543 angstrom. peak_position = 8466.83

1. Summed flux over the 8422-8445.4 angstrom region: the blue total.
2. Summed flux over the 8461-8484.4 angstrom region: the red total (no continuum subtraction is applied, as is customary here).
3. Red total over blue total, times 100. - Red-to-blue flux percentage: 104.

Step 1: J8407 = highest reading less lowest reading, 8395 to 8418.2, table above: 2.1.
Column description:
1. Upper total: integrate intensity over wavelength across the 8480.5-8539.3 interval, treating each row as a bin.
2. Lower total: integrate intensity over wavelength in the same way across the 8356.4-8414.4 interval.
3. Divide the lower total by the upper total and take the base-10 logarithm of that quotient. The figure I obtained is 0.007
